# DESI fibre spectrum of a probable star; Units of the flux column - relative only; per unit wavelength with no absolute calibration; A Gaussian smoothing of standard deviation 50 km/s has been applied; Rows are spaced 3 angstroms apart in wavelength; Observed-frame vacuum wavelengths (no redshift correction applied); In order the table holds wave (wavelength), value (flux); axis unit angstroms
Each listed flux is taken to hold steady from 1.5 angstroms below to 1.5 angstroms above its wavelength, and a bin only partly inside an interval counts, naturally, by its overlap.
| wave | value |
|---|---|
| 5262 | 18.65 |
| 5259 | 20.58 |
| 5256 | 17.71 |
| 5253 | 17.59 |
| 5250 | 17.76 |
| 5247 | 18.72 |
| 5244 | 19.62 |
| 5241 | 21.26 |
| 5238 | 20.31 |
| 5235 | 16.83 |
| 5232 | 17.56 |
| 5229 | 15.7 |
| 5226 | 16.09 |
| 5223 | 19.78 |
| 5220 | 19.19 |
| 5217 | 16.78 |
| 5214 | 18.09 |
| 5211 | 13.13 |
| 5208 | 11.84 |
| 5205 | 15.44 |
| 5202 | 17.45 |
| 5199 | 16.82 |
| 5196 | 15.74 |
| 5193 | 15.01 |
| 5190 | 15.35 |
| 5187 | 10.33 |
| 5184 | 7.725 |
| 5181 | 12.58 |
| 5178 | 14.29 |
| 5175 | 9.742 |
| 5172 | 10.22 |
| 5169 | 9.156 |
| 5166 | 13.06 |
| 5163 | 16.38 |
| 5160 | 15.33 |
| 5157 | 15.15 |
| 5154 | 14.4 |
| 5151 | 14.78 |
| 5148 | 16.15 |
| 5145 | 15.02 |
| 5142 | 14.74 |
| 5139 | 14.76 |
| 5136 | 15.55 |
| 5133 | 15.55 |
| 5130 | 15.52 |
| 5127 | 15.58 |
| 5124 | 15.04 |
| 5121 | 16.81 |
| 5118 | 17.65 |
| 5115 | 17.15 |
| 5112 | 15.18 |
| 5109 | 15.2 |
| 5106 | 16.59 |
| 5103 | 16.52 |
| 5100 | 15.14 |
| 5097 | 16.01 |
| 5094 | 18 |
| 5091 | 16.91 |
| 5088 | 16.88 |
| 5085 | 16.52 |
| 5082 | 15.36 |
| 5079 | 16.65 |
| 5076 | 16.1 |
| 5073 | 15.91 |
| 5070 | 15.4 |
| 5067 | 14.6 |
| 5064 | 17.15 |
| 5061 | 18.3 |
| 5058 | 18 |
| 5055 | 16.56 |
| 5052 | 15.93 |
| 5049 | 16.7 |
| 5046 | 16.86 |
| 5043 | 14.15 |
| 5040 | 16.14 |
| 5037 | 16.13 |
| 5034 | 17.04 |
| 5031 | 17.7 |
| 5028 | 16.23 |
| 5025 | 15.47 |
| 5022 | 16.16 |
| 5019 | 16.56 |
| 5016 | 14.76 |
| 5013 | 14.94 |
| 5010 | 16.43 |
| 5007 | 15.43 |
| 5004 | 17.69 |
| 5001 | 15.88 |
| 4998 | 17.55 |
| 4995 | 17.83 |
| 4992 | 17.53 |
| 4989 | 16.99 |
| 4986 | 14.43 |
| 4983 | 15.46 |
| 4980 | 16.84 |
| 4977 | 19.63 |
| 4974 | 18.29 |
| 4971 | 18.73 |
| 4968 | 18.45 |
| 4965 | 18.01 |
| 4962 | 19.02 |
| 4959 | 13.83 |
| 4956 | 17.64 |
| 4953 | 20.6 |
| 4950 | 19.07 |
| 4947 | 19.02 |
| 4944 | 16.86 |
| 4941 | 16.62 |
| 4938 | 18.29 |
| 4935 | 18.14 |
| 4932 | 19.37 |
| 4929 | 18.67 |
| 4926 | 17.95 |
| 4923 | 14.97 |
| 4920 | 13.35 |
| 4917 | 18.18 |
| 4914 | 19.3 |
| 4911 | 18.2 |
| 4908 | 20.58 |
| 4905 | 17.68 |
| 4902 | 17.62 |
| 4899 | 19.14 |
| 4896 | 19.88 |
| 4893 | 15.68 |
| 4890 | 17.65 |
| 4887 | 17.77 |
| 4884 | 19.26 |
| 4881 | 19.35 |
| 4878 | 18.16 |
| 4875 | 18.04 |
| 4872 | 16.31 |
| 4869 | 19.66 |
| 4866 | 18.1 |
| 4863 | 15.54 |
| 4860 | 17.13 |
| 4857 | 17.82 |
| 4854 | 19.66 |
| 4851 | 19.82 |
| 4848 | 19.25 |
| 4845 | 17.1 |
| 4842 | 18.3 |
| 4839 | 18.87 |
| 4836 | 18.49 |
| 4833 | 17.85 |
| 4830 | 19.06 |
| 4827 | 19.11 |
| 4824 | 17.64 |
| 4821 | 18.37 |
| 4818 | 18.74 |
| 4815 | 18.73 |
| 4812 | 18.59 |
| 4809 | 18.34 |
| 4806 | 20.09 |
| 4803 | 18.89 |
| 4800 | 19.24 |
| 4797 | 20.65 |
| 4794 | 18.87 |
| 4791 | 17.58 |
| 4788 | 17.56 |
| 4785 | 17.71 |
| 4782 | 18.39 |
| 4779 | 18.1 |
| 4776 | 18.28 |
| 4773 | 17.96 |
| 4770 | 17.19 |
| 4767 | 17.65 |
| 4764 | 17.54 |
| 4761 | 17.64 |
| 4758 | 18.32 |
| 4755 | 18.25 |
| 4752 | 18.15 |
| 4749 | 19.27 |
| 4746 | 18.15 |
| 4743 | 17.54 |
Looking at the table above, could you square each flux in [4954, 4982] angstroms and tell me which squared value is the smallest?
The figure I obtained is 191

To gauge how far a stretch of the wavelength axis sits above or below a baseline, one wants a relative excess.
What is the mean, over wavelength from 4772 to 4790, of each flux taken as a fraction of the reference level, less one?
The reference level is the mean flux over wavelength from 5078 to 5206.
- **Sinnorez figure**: 0.203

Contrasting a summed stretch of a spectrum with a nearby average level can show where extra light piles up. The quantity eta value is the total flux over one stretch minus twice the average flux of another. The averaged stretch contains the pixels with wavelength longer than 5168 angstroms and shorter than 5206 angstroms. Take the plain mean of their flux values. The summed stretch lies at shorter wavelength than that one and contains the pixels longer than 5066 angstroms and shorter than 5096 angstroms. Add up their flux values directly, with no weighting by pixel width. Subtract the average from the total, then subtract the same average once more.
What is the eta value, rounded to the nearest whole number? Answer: 136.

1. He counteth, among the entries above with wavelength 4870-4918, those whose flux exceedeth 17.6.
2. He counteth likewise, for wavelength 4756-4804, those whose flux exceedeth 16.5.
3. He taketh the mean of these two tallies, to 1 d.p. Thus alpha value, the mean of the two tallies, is 15.0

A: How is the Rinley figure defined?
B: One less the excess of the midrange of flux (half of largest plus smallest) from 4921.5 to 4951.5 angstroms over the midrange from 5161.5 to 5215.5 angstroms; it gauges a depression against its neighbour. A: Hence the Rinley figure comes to -3.3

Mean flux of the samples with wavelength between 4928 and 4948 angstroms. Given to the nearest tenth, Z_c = 18.1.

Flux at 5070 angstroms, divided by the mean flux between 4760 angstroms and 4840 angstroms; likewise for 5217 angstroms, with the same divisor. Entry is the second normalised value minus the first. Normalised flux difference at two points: 0.075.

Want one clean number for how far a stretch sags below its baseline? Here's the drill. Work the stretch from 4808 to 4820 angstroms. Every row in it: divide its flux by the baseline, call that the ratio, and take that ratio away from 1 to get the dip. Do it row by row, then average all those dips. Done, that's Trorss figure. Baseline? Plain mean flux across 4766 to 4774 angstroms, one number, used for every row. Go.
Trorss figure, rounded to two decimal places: -0.06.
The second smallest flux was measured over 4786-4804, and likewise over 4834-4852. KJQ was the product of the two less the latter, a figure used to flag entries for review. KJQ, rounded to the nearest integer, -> 303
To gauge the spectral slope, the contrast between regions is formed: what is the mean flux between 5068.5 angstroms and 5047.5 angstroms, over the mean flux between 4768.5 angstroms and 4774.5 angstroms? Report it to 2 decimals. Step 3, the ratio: 0.95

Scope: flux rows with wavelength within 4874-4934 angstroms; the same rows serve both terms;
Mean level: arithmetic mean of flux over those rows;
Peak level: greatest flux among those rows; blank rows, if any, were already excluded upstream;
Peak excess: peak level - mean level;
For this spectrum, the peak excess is 2.5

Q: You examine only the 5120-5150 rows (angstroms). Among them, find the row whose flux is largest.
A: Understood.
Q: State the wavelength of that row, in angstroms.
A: 5121 angstroms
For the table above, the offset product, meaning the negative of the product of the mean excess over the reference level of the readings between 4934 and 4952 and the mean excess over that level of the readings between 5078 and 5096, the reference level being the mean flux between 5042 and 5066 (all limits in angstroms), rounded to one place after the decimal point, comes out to 0.0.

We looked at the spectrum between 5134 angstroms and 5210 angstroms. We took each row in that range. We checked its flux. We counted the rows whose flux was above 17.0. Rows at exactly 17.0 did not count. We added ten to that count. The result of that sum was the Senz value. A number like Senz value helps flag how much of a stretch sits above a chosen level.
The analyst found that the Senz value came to 11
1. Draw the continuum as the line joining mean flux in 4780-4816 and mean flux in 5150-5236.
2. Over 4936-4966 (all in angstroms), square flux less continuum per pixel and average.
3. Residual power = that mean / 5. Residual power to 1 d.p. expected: 0.7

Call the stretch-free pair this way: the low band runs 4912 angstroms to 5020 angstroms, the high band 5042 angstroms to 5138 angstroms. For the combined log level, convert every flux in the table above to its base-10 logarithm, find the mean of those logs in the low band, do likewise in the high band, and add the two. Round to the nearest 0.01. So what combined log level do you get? 2.45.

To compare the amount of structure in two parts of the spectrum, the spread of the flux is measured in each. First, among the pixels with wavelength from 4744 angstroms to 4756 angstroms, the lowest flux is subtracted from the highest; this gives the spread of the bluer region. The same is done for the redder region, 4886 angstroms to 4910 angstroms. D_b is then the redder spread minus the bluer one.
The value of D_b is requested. 4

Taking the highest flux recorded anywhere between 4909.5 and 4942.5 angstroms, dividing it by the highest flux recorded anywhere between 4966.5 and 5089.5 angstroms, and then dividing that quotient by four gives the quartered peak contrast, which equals 0.25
